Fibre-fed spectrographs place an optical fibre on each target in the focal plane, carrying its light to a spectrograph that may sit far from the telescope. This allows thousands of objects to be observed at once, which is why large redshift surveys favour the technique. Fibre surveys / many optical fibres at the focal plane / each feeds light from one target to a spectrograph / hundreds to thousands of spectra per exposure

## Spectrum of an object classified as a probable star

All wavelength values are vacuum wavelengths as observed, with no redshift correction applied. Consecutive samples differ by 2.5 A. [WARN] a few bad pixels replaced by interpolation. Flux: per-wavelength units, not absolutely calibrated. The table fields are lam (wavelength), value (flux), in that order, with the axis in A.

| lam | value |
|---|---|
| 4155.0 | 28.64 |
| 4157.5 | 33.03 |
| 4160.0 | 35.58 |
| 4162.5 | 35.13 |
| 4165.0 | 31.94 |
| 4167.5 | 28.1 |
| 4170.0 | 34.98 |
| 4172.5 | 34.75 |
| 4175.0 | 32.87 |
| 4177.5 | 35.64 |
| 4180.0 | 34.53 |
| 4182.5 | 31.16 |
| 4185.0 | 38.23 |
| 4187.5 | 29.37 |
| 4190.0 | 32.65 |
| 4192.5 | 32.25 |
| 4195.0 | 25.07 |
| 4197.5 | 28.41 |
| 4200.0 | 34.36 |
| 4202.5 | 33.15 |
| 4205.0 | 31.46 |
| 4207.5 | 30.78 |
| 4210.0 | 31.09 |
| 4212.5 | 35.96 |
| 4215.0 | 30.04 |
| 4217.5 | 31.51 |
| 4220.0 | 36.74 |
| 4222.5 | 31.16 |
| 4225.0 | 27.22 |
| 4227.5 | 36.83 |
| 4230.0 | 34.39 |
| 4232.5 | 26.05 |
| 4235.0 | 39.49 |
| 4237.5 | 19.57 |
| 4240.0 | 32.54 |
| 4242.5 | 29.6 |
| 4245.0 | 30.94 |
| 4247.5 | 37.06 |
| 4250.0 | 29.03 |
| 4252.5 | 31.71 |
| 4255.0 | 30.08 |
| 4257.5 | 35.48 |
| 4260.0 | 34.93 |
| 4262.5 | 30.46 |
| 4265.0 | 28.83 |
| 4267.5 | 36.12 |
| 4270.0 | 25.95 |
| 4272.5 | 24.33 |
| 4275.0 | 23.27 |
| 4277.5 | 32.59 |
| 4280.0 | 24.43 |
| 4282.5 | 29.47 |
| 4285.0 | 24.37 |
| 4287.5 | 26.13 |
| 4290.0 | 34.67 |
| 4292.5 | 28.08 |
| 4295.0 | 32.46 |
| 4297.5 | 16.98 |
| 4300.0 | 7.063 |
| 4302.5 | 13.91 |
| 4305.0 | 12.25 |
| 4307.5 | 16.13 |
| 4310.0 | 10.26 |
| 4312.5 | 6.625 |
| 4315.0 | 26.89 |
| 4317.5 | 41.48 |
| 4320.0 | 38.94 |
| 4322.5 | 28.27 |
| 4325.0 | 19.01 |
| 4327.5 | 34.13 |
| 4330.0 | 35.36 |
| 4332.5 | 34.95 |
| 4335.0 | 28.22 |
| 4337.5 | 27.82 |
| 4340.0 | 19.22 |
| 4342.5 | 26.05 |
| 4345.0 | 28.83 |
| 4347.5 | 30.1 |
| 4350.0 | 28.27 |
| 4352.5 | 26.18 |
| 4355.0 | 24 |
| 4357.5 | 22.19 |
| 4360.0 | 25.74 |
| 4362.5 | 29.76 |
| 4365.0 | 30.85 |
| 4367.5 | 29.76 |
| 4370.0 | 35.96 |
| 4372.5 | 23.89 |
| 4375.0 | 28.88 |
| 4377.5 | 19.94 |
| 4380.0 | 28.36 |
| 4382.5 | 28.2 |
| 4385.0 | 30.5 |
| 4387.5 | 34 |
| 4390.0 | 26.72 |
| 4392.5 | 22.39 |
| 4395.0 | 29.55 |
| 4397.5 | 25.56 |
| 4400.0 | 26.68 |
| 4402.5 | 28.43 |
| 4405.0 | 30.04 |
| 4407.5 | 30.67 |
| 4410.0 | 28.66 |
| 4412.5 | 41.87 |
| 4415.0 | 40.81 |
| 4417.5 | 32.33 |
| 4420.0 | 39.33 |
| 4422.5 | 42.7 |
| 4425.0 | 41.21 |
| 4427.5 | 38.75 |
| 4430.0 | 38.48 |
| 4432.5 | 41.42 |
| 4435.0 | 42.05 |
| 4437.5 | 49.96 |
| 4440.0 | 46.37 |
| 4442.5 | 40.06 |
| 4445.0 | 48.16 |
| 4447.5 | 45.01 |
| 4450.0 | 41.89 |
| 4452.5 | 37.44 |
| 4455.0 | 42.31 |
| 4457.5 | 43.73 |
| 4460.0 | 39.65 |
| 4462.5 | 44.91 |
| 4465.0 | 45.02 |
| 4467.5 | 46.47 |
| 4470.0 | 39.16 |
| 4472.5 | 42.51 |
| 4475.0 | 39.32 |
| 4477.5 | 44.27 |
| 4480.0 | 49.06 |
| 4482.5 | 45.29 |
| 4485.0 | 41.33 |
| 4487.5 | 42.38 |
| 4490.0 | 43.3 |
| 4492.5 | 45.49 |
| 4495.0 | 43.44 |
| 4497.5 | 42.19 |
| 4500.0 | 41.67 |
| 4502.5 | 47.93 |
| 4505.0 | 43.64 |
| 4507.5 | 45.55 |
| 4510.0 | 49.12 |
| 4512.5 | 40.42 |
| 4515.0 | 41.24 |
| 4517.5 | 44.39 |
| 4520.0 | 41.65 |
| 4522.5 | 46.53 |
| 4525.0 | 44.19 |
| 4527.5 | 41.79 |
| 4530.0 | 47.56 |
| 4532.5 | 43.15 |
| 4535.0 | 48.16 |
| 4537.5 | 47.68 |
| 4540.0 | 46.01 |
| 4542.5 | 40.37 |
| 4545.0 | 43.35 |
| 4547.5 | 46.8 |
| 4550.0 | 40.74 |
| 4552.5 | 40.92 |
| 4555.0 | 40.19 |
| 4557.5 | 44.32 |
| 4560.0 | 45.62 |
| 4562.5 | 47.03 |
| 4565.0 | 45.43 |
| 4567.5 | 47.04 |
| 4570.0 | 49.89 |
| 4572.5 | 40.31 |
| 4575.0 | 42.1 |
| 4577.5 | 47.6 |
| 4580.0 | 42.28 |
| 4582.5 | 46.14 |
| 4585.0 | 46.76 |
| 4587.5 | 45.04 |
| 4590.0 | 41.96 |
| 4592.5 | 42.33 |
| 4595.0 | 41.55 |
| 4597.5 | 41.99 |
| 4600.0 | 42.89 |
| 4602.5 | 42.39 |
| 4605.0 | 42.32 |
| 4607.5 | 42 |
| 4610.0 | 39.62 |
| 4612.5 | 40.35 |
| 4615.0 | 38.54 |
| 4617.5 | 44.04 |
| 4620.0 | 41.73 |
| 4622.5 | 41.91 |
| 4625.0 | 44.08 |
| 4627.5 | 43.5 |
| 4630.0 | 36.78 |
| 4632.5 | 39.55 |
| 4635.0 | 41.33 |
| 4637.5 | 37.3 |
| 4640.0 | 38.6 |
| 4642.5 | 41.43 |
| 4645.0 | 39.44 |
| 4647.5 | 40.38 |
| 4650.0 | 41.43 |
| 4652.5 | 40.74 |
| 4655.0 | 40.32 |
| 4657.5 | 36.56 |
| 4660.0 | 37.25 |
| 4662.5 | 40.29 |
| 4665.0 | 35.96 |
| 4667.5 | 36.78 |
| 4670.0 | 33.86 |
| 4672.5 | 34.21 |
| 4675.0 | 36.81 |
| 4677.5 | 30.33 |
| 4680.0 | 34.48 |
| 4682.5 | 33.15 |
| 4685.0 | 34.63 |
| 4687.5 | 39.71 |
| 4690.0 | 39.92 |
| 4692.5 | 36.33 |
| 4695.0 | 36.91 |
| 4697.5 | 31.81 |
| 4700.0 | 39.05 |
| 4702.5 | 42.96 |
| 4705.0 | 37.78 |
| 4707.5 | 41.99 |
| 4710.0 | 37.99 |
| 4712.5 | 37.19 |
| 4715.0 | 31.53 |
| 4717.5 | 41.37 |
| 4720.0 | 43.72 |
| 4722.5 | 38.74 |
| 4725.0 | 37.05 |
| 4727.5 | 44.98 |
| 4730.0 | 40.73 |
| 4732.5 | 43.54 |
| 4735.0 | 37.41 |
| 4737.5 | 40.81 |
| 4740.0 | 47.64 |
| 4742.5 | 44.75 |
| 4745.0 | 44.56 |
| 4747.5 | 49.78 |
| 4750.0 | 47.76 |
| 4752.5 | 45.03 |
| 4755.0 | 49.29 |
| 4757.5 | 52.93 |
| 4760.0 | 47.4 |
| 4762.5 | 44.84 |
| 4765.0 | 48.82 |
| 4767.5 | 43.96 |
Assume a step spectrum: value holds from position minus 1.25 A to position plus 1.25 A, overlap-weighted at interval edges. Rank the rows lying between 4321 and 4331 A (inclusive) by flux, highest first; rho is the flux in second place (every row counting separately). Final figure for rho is 34.13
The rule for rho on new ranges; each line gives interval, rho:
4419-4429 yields 41.21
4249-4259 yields 31.71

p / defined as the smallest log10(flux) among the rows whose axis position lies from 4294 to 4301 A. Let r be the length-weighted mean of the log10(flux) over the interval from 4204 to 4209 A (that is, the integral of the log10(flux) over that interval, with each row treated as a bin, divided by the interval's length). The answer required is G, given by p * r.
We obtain 1.27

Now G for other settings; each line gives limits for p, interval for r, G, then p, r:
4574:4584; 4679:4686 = 2.49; 1.62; 1.53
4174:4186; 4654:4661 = 2.36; 1.49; 1.58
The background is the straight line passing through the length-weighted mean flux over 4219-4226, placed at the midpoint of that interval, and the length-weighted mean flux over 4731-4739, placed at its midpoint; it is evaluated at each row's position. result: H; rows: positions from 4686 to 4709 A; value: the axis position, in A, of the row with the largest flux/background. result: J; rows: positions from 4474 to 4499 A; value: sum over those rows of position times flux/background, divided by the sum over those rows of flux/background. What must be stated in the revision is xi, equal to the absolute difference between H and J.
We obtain 216.3 A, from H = 4702.5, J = 4486.2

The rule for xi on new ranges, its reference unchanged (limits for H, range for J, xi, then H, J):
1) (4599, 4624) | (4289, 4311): 320.1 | 4617.5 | 4297.4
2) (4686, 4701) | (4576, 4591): 106.3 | 4690.0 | 4583.7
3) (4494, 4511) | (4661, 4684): 162.1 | 4510.0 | 4672.1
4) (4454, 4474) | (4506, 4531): 51.2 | 4467.5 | 4518.7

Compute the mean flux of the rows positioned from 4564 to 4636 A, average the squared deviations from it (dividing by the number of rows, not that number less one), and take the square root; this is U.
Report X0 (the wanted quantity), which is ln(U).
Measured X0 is 1.04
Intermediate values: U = 2.8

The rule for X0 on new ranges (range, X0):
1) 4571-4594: 0.89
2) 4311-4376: 1.92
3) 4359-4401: 1.35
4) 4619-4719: 1.21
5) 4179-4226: 1.15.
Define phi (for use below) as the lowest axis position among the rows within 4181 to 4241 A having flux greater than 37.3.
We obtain 4185.0 A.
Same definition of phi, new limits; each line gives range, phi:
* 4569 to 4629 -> 4570.0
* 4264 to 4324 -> 4317.5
